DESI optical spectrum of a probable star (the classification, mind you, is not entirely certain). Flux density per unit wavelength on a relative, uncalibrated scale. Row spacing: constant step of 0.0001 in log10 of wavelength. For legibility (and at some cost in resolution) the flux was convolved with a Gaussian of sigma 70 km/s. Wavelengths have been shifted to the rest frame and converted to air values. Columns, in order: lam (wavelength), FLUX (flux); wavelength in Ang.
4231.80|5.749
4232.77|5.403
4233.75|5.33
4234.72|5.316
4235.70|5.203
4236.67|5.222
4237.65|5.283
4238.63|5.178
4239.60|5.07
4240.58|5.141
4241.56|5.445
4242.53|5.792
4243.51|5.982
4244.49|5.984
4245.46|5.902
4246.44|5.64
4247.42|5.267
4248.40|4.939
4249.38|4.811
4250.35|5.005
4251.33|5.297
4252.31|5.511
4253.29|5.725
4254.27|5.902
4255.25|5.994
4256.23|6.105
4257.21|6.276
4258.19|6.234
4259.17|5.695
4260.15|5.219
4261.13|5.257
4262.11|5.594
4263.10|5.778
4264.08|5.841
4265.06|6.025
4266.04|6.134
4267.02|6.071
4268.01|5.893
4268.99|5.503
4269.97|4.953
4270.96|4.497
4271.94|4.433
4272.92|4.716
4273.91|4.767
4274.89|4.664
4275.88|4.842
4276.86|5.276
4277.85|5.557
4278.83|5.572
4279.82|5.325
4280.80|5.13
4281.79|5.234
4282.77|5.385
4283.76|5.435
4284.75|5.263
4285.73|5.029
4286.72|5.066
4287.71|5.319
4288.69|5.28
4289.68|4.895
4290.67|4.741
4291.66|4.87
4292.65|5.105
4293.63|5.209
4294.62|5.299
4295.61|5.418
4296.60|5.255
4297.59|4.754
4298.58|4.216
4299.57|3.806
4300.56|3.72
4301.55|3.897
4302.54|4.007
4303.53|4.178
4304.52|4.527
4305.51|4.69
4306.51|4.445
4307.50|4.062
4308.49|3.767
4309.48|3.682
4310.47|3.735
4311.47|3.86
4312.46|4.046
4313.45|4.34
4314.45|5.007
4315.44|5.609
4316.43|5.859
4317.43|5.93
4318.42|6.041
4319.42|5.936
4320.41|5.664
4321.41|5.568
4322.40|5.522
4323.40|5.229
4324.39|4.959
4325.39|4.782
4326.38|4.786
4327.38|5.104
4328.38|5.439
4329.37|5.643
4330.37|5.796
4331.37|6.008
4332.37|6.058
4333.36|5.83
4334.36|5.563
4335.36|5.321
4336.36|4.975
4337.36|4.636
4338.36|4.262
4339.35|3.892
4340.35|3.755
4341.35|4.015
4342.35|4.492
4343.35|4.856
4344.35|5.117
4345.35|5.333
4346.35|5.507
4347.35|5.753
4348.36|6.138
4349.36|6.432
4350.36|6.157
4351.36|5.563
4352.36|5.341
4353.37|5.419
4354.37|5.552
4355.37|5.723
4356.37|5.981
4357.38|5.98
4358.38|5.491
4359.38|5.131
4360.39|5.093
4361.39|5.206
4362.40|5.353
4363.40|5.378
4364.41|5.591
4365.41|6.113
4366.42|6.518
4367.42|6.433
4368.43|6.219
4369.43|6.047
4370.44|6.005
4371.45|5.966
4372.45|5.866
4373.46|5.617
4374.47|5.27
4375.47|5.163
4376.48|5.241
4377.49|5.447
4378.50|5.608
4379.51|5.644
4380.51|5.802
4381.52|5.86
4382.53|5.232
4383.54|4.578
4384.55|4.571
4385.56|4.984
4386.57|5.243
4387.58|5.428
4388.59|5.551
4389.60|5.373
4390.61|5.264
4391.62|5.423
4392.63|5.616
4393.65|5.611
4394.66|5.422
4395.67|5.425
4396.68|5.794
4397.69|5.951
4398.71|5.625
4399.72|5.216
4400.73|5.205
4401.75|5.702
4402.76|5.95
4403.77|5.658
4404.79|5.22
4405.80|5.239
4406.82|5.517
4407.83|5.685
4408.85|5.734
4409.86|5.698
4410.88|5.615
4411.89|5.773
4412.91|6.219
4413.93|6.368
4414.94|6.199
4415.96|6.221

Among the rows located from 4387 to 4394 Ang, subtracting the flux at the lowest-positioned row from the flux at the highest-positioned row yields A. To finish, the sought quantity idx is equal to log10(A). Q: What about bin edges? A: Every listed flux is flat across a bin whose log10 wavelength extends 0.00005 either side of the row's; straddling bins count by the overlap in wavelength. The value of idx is -0.7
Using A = 0.2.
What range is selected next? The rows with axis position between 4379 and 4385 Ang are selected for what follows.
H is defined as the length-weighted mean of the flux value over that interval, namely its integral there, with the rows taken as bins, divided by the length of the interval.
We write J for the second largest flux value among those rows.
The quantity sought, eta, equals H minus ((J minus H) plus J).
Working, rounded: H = 5.3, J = 5.802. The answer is -1.0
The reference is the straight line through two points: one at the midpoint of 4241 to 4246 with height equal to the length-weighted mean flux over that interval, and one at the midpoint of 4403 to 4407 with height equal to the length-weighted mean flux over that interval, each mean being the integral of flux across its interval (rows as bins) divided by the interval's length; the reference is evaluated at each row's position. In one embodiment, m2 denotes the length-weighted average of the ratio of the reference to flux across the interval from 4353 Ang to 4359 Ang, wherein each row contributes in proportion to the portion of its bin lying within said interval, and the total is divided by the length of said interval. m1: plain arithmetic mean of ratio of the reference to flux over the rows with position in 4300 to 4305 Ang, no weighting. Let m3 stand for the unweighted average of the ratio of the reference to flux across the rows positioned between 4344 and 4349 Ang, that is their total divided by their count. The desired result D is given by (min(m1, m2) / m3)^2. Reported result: 0.95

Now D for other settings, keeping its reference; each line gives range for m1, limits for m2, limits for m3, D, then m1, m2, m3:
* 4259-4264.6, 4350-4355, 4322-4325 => 0.86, 1.04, 1.00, 1.08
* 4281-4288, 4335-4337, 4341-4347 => 0.89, 1.09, 1.10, 1.15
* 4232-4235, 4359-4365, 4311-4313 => 0.53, 1.09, 1.04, 1.43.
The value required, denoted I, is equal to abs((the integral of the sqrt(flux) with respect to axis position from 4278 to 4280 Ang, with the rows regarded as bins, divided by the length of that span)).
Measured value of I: 2.34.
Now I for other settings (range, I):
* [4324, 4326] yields 2.21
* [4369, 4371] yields 2.45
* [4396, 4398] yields 2.42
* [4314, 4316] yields 2.32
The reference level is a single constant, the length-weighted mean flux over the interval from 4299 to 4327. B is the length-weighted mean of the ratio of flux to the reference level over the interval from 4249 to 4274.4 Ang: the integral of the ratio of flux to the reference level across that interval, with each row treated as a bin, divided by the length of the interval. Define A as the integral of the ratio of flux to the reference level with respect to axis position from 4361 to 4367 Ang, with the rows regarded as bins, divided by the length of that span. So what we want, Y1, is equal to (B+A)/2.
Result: 1.19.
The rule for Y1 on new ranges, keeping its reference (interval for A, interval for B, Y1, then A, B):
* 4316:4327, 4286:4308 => 1.08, 1.16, 0.99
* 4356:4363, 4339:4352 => 1.13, 1.16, 1.10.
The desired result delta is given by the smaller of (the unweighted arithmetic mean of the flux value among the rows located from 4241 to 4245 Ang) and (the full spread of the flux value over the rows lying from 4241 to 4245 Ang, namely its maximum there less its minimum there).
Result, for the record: 0.5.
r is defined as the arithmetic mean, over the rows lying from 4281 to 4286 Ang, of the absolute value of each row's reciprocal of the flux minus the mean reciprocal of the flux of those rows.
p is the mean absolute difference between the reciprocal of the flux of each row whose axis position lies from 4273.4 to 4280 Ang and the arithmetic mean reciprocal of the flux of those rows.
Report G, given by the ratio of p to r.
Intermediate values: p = 0.0128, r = 0.004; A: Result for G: 3.1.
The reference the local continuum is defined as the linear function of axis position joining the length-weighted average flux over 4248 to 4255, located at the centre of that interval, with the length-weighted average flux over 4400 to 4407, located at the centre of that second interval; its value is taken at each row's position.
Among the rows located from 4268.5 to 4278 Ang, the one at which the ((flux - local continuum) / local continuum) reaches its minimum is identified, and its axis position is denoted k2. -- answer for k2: 4271.94 Ang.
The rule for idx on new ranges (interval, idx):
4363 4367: 0.1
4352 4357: -0.2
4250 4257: 0.0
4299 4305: -0.1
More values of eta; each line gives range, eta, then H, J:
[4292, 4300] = -0.8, 4.9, 5.299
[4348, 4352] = -0.2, 6.1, 6.157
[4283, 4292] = -0.4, 5.1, 5.319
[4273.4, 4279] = -0.9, 5.1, 5.557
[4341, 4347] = -0.8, 4.9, 5.333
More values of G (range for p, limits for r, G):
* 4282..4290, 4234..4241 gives 2.6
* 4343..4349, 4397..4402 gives 1.3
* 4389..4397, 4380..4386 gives 0.3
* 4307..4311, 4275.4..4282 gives 1.3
